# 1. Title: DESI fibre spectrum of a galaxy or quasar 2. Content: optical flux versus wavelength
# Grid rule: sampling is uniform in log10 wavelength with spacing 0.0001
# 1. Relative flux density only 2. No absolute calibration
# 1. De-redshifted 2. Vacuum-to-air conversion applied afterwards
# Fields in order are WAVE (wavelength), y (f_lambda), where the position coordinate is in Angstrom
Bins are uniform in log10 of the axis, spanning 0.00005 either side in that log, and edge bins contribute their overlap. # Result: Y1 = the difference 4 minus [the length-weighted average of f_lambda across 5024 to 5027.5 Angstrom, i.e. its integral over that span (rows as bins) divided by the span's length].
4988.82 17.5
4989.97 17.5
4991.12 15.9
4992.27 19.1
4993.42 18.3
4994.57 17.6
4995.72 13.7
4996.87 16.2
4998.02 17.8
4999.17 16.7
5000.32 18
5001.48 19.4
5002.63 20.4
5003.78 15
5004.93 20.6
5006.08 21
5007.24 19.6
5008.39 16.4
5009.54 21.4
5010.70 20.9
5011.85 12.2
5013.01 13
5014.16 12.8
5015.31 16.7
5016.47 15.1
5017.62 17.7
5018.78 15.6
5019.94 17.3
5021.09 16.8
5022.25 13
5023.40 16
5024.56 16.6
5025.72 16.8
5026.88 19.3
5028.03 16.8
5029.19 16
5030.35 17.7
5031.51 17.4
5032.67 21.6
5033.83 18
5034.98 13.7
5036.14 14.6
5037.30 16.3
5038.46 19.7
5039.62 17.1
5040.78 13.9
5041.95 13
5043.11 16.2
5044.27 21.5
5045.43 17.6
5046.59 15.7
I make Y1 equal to -13.6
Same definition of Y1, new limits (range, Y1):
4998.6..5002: -14.0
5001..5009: -14.9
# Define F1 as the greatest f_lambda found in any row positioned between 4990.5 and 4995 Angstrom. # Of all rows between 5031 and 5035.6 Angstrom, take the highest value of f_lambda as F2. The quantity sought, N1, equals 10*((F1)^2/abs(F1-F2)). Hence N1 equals 1459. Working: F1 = 19.1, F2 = 21.6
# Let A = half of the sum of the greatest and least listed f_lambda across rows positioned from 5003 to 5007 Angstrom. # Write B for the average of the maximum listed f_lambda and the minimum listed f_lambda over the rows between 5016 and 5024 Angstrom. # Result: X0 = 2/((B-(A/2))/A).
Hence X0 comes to 5.7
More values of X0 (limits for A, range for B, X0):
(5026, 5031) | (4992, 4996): 4.7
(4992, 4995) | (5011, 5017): 7.0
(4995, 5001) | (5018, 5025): 4.4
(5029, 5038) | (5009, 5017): 4.4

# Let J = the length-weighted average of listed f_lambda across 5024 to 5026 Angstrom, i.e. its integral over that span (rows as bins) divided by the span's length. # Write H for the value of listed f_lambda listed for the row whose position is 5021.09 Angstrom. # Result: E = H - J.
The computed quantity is 0.1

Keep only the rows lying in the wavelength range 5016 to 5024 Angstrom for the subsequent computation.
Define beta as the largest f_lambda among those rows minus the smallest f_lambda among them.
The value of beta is 5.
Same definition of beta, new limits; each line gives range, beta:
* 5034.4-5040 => 6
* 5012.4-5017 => 4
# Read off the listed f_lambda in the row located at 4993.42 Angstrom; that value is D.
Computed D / 18.3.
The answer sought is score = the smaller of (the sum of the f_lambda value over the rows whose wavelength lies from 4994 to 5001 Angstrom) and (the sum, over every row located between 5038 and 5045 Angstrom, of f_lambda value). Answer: 100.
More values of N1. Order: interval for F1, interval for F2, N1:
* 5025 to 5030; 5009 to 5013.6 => 1774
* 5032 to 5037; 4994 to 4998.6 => 1228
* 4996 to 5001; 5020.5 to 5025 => 2700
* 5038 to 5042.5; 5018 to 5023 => 1617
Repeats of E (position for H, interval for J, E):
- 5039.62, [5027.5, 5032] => 0.2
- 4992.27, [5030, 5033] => 0.4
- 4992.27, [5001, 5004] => 0.5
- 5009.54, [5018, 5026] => 5.4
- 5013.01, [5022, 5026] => -2.7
